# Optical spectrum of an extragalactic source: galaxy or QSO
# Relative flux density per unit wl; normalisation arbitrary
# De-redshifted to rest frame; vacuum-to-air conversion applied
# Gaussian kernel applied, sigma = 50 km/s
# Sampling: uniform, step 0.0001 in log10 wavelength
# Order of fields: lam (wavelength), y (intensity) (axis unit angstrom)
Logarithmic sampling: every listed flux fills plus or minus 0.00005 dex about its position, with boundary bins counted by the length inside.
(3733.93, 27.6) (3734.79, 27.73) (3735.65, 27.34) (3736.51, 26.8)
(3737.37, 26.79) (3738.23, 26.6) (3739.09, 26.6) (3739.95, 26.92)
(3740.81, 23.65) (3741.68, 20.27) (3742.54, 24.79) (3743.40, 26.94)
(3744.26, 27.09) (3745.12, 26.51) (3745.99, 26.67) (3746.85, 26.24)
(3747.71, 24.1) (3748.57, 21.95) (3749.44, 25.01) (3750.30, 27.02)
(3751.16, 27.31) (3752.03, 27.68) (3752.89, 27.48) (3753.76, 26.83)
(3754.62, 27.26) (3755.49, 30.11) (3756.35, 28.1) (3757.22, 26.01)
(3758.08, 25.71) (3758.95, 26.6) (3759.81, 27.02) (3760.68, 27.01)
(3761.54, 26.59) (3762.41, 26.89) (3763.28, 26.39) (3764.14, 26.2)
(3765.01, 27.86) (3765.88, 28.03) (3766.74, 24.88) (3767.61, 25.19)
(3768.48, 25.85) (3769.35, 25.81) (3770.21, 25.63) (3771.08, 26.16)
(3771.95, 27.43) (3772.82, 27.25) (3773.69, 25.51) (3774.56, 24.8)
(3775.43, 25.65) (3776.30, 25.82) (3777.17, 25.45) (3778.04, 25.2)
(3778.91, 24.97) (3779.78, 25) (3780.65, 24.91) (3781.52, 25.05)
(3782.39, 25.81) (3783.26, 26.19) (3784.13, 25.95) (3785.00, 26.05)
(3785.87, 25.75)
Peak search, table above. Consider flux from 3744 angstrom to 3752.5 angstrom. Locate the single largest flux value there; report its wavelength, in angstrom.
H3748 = 3752.03 angstrom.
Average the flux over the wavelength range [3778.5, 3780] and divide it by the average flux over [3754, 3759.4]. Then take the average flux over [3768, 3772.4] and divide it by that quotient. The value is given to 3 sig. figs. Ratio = 28.6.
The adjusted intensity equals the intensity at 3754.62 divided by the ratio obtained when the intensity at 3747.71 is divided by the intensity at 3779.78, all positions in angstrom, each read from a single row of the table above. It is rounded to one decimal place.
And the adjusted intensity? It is 28.3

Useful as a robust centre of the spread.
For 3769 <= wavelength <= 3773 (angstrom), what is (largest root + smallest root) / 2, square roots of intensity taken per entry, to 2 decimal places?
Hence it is 5.15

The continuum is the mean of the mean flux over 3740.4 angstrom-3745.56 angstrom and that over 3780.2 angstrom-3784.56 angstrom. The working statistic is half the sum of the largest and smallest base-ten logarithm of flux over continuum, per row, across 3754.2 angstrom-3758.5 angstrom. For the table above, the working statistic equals 0.043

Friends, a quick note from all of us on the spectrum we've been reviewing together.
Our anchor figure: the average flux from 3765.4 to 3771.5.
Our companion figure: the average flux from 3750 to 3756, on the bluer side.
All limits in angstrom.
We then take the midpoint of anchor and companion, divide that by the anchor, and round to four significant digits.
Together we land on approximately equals 1.033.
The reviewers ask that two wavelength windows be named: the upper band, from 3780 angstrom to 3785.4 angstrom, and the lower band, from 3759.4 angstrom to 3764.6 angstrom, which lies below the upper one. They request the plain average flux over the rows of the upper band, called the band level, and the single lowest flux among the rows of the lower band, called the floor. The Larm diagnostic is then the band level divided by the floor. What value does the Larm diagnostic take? 0.98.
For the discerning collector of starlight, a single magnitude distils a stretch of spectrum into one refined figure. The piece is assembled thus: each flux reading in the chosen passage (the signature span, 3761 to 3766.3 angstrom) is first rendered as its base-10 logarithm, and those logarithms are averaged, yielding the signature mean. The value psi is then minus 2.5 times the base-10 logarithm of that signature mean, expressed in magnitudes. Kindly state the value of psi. -0.389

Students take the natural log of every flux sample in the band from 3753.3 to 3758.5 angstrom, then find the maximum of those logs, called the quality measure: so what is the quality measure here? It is 3.40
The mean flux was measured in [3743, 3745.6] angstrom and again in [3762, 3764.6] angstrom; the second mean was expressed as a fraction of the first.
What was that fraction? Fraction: 0.99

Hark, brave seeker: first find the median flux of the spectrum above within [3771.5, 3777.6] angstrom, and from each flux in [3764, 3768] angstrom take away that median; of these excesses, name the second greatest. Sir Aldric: 2.2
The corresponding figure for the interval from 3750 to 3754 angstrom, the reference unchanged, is 1.8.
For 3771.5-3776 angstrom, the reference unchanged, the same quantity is 1.6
